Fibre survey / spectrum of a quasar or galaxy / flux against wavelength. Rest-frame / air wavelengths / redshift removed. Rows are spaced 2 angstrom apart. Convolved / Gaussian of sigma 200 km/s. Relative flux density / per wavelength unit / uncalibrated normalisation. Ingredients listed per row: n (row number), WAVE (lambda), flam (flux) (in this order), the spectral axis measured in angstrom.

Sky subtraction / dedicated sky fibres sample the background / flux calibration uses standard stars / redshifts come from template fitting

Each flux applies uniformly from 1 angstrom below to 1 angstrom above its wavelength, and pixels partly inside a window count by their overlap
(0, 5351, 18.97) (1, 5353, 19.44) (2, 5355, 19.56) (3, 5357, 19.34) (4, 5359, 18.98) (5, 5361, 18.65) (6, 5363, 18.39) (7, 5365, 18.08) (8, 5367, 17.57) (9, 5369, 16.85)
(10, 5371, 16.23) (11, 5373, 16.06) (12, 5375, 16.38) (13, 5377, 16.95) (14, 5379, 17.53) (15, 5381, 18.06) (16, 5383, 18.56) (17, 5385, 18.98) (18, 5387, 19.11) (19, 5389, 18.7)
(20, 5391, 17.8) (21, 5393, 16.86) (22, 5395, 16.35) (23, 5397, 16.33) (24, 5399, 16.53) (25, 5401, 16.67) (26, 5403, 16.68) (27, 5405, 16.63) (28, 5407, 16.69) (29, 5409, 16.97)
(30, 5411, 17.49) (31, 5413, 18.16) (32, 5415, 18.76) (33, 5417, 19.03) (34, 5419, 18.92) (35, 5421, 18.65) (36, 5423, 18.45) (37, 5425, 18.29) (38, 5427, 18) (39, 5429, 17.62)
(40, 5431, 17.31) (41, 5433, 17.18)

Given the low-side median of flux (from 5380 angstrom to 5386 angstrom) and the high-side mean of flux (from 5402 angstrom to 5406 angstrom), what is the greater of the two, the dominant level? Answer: 18.6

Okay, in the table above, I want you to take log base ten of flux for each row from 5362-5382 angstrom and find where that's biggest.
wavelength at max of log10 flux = 5363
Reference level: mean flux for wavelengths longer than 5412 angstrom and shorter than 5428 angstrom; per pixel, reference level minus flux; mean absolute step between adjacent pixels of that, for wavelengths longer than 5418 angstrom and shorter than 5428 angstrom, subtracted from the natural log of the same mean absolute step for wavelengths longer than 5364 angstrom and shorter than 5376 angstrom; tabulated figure -0.99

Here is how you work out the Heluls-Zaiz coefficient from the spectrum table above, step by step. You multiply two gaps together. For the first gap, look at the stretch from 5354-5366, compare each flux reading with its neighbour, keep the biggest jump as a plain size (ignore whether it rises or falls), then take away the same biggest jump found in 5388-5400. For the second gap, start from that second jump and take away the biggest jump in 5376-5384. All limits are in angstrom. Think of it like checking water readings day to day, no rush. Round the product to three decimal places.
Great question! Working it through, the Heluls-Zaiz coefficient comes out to -0.209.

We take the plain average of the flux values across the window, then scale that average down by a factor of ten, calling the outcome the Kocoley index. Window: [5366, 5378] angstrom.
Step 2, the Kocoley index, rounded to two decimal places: 1.67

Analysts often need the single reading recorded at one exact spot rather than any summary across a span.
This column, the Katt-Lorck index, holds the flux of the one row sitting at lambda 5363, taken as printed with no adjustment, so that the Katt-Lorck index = 18.39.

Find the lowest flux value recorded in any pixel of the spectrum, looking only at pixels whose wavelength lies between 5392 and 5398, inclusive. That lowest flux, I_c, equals 16.33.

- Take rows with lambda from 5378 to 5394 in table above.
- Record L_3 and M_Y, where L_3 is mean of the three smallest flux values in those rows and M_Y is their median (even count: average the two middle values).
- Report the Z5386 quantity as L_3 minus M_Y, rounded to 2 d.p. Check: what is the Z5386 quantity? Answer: -0.91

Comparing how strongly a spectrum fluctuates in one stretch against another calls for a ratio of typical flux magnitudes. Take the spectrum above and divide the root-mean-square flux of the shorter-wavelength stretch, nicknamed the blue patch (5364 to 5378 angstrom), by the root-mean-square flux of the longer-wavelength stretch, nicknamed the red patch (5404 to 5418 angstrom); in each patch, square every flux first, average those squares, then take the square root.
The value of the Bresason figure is 0.95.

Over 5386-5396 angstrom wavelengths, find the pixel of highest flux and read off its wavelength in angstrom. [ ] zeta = 5387 angstrom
